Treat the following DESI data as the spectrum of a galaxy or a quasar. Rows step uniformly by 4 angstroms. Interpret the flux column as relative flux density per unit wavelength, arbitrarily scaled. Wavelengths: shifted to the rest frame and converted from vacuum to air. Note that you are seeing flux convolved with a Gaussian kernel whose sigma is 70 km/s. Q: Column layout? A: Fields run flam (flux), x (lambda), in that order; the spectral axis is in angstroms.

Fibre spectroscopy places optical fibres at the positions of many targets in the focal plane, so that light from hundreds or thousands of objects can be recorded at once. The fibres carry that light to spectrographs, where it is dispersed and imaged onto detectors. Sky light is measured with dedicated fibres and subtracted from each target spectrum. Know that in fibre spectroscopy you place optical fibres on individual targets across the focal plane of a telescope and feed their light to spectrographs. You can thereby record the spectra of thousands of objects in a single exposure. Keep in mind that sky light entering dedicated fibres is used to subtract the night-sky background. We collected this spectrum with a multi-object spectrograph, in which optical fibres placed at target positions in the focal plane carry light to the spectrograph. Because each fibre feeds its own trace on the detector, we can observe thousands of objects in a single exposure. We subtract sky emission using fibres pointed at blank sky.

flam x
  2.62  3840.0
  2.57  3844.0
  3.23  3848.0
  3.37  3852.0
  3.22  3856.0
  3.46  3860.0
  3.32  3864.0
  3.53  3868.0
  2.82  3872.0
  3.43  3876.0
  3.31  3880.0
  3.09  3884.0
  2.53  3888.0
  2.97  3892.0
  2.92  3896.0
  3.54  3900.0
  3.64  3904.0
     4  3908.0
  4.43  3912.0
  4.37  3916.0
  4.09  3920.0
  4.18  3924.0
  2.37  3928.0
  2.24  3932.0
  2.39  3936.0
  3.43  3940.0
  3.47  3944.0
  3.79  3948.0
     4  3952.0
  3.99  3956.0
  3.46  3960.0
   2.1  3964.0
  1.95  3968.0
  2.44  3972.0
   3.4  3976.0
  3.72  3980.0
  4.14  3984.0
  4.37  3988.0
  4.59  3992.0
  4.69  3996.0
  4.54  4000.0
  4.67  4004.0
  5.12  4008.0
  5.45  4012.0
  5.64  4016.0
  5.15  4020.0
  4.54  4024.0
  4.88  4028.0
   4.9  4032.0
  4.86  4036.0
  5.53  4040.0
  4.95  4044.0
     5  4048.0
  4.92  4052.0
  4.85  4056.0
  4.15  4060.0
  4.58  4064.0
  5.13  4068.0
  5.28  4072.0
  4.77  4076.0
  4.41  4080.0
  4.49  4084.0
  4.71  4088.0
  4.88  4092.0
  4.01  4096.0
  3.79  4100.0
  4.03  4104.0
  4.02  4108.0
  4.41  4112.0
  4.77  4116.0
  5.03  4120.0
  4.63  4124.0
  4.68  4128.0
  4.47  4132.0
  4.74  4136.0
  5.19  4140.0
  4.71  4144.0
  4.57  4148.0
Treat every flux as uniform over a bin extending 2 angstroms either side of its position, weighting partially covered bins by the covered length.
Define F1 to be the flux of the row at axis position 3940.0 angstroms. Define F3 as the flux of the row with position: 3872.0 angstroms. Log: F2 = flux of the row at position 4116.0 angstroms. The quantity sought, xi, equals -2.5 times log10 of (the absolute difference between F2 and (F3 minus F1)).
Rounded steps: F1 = 3.43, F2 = 4.77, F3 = 2.82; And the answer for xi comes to -1.8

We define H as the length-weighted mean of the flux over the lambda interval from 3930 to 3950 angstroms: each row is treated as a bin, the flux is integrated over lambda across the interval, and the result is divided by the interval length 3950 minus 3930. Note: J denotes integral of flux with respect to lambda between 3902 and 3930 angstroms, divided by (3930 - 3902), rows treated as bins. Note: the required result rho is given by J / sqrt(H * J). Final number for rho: 1.12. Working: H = 3.1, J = 3.9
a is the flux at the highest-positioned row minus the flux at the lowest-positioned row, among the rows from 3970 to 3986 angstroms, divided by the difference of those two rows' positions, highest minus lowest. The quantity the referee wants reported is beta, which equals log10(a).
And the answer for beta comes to -0.85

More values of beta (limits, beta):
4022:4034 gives -1.35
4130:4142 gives -1.05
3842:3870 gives -1.40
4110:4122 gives -1.11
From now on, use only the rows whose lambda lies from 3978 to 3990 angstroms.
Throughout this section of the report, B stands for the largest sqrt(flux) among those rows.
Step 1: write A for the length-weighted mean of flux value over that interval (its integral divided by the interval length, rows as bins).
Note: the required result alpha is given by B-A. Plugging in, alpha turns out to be -1.99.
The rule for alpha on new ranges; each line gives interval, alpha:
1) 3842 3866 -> -1.33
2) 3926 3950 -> -1.00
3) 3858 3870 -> -1.56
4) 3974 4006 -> -2.10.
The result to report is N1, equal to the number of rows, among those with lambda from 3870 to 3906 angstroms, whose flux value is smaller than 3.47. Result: 7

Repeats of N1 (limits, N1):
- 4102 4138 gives 0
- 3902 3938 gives 3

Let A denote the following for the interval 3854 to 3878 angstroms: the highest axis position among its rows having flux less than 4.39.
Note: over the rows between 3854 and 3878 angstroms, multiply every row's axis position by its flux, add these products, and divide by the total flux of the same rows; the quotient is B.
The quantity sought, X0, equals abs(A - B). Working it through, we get 10.1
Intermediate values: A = 3876.0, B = 3865.9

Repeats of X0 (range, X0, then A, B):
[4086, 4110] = 10.5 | 4108.0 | 4097.5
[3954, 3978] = 10.7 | 3976.0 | 3965.3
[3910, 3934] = 11.6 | 3932.0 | 3920.4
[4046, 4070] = 2.1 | 4060.0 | 4057.9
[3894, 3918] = 9.1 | 3916.0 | 3906.9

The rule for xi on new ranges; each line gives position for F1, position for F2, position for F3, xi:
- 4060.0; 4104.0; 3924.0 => -1.5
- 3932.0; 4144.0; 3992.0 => -0.9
